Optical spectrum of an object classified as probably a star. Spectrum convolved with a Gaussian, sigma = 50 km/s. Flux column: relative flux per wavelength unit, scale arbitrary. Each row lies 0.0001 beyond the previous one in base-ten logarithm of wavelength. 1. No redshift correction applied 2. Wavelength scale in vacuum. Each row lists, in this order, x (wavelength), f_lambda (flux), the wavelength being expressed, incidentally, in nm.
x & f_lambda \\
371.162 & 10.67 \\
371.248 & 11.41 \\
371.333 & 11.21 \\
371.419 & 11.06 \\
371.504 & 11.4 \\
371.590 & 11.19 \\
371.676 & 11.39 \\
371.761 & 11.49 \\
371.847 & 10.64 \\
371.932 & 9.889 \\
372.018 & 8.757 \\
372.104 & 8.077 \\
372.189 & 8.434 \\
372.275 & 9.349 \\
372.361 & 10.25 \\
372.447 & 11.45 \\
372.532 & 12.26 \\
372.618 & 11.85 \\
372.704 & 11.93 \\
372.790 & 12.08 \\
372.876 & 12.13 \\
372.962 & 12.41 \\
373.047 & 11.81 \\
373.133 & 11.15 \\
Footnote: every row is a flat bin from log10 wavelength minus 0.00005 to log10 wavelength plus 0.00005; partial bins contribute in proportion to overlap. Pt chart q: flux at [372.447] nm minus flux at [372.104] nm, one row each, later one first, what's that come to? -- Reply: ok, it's 3.4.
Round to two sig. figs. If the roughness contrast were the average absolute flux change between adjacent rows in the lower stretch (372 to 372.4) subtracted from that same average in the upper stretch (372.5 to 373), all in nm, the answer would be -0.52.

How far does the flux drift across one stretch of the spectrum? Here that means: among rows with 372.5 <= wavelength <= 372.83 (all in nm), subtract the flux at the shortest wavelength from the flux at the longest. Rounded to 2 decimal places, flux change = -0.18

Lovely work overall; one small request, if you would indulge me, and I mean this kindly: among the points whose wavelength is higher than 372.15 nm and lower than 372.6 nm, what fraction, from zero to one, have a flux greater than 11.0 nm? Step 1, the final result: 0.4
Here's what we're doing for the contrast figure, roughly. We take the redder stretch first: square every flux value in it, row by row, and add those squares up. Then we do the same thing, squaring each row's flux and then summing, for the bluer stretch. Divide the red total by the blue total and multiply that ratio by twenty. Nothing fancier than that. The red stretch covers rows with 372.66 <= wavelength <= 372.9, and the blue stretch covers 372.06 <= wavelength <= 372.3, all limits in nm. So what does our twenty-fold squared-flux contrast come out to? 39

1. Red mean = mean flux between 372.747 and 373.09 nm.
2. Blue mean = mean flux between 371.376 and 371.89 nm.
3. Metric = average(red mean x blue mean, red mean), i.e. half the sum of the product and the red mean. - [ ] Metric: 74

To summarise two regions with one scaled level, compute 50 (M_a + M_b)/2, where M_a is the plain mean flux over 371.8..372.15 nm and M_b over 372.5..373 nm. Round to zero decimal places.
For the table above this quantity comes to 536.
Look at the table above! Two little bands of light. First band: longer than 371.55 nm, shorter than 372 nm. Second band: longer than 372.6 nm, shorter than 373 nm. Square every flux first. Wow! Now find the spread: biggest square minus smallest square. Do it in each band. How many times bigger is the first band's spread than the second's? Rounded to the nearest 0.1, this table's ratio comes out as 2.5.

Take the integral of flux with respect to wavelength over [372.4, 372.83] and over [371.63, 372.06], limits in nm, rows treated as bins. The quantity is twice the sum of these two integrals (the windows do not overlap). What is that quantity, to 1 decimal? 19.2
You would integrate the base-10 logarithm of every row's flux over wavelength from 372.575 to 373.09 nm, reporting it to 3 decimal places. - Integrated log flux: 0.556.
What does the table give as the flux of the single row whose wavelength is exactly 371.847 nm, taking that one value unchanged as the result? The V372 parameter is 10.64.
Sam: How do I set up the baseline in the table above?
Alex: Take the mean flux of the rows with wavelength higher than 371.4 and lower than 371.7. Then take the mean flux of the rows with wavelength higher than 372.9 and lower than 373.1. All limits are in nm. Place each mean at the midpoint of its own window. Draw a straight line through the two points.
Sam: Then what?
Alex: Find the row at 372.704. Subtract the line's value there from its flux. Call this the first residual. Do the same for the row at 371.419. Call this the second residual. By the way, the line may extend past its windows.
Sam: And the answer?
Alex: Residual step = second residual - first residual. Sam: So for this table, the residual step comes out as -0.1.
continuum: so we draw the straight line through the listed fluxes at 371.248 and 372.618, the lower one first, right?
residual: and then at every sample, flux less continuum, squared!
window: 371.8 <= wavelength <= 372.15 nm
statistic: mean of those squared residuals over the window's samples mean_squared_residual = 6.3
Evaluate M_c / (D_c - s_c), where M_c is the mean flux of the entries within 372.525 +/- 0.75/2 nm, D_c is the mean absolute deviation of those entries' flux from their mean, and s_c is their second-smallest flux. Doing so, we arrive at -1.35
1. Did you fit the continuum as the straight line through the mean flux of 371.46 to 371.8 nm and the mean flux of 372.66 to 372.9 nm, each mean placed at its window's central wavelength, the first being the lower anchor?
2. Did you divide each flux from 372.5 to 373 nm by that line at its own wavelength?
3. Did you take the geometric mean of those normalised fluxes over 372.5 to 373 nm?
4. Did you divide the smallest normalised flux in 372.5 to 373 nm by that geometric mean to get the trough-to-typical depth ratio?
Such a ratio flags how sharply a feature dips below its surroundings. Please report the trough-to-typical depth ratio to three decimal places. 0.985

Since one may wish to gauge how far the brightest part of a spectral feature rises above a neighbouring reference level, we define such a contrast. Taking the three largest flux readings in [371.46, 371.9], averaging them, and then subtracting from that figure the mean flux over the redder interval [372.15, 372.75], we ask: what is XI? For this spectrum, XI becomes 0.6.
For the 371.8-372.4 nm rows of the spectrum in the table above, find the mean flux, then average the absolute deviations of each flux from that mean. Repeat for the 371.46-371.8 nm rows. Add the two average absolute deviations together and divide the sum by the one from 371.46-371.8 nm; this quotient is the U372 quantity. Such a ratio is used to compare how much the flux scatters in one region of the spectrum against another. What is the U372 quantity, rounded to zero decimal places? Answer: 10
